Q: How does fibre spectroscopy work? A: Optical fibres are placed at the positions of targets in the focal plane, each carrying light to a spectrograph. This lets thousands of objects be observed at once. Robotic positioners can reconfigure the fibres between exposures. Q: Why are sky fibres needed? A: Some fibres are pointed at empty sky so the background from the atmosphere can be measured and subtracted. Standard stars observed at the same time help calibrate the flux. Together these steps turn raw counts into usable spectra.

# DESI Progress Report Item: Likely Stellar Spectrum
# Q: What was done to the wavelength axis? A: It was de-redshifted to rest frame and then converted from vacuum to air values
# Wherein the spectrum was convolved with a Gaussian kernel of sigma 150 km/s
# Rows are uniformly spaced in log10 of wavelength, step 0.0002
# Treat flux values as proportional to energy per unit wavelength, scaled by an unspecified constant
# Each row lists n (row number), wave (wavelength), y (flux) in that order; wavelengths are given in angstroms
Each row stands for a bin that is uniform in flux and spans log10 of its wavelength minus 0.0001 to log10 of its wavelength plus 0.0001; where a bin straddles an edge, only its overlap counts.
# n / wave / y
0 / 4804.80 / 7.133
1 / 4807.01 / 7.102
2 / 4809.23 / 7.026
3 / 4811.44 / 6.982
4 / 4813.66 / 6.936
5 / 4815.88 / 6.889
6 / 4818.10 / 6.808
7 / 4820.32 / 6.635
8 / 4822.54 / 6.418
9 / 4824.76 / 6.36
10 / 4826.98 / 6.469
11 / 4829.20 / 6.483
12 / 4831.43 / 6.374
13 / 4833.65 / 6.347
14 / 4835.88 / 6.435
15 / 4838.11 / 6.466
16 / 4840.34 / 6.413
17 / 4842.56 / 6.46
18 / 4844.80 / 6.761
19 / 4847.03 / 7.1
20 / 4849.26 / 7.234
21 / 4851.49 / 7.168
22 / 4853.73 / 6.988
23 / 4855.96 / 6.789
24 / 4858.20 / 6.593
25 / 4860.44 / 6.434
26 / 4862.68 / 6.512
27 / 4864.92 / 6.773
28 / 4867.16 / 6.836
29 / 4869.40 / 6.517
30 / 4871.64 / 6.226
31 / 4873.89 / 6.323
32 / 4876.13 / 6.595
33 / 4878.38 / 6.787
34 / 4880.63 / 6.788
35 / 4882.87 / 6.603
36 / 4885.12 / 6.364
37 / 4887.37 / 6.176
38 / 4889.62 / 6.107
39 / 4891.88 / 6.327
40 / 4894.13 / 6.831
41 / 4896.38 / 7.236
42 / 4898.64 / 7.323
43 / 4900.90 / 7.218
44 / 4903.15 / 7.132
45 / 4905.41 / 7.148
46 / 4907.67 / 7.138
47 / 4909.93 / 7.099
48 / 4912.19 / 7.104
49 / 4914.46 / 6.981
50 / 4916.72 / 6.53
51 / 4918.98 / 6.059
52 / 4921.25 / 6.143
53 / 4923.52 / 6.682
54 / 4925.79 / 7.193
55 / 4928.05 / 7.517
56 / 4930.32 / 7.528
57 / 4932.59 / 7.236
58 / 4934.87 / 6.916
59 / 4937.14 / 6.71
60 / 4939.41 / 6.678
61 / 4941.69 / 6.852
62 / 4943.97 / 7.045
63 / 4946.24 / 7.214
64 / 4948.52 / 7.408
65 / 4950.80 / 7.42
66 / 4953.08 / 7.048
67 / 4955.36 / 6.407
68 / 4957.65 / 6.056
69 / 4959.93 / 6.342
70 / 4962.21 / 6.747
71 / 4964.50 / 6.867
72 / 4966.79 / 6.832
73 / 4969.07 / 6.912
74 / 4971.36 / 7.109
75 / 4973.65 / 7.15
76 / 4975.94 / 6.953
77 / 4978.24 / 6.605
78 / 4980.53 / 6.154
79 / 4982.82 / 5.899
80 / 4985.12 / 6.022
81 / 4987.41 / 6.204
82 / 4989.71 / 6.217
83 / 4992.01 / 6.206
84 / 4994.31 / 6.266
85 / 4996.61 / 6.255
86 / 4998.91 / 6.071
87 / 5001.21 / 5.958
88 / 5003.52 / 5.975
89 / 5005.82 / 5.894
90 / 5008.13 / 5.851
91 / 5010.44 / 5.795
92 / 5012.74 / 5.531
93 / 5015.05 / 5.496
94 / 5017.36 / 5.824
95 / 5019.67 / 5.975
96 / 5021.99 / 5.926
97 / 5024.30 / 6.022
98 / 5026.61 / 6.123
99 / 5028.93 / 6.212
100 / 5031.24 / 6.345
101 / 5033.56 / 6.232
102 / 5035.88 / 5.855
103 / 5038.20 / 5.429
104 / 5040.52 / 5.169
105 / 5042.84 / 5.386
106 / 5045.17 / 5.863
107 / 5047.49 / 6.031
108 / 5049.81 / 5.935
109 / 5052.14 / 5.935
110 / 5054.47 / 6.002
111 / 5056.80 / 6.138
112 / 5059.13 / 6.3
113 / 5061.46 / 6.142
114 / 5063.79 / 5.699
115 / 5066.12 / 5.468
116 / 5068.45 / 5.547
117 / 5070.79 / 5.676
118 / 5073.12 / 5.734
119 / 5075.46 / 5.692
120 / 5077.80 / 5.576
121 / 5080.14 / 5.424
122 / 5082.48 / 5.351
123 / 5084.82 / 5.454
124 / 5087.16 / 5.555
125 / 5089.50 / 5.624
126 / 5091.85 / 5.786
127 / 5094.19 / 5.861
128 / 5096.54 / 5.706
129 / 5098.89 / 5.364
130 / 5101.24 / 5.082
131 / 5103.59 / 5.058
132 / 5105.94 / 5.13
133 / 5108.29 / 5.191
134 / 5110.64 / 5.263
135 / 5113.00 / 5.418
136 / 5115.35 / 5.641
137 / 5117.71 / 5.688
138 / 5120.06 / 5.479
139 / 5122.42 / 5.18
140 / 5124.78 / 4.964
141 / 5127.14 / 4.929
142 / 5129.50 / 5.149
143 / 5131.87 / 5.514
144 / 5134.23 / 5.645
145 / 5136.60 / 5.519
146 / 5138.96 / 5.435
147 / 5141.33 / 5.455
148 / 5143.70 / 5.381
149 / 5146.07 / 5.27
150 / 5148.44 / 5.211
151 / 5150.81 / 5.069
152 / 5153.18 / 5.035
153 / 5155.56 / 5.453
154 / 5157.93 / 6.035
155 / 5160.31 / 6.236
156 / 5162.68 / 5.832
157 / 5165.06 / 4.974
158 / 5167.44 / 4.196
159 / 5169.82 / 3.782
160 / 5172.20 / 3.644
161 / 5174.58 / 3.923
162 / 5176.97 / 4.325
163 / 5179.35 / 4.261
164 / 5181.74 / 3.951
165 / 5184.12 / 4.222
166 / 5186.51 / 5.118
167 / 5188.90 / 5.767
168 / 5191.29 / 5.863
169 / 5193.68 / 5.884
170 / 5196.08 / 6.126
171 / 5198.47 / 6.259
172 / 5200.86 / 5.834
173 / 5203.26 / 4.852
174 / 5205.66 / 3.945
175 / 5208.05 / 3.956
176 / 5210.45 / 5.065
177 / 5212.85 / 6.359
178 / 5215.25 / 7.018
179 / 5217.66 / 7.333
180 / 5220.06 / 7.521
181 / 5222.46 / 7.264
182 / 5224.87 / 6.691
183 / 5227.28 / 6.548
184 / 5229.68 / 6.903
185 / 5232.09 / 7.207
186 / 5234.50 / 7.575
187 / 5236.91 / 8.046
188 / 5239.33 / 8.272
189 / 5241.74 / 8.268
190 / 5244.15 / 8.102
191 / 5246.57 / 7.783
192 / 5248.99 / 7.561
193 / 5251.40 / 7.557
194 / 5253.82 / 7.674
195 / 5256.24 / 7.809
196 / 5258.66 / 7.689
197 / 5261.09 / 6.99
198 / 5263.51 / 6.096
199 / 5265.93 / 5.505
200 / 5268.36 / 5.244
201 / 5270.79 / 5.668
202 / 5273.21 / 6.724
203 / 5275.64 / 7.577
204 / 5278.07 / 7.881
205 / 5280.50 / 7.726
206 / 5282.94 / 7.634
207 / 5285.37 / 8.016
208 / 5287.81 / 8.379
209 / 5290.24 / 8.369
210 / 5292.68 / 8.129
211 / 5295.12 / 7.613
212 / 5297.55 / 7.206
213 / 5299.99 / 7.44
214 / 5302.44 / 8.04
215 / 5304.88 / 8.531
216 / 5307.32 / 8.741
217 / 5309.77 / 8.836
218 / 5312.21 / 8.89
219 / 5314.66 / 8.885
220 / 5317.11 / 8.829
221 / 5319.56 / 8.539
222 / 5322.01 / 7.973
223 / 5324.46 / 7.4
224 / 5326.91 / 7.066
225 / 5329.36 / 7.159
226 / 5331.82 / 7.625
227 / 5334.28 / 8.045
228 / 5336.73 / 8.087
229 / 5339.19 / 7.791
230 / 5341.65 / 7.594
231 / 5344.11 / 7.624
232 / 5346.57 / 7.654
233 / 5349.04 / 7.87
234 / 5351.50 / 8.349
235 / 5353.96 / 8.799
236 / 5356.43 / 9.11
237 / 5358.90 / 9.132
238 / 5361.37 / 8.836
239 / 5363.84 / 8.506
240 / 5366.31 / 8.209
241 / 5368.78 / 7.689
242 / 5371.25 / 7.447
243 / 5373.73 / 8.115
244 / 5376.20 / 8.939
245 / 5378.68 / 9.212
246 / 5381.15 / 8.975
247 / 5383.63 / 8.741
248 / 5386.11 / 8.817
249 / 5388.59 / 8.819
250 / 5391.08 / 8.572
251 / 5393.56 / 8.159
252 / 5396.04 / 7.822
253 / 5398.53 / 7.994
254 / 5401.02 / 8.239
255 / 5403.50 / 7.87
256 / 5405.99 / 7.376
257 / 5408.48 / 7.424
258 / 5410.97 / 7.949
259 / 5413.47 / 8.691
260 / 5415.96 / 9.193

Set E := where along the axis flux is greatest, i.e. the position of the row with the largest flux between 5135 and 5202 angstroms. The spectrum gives 5198.47 angstroms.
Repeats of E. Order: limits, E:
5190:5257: 5239.33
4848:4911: 4898.64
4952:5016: 4973.65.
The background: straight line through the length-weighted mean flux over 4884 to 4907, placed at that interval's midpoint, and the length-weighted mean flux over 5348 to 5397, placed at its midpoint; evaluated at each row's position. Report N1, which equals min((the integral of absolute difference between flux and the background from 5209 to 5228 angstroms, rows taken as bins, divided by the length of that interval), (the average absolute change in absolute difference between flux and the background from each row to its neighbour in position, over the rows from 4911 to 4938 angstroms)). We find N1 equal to 0.24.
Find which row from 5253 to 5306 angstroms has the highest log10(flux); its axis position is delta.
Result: 5304.88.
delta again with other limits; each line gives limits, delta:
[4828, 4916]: 4898.64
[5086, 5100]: 5094.19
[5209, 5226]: 5220.06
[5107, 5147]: 5117.71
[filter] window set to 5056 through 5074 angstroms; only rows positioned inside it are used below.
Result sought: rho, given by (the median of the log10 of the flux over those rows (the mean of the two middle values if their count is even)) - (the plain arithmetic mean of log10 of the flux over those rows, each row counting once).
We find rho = -0.009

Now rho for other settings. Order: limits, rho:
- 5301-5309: 0.005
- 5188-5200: -0.007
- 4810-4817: 0.000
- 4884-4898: -0.010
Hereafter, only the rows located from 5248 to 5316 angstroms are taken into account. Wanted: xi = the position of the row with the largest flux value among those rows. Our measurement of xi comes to 5312.21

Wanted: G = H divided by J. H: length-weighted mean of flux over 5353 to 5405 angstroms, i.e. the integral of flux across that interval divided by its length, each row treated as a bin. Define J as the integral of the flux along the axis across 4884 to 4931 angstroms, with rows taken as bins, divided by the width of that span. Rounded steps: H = 8.5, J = 6.84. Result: 1.24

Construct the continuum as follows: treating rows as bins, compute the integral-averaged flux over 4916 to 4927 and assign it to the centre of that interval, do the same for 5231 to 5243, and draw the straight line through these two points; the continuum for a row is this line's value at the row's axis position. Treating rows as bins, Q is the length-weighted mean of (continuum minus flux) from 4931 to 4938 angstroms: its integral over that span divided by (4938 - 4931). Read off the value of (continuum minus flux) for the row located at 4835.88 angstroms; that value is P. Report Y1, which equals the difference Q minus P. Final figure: -0.1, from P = -0.27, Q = -0.4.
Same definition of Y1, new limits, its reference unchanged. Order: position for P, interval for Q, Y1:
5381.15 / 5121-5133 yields 2.7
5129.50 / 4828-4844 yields -2.5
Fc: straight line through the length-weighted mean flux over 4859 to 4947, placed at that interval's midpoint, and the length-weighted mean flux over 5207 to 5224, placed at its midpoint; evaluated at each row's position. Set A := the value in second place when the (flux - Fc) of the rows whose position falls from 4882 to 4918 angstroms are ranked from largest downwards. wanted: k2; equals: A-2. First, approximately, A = 0.4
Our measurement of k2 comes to -1.6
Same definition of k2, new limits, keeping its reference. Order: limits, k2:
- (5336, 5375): 0.9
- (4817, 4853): -1.7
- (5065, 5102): -2.8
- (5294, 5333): 0.6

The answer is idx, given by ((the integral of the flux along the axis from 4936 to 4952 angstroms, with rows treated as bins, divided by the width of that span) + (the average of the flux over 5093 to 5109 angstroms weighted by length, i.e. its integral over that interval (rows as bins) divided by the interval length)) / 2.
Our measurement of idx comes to 6.20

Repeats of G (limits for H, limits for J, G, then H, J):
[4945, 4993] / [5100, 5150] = 1.25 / 6.7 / 5.31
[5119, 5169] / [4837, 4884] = 0.80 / 5.3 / 6.68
